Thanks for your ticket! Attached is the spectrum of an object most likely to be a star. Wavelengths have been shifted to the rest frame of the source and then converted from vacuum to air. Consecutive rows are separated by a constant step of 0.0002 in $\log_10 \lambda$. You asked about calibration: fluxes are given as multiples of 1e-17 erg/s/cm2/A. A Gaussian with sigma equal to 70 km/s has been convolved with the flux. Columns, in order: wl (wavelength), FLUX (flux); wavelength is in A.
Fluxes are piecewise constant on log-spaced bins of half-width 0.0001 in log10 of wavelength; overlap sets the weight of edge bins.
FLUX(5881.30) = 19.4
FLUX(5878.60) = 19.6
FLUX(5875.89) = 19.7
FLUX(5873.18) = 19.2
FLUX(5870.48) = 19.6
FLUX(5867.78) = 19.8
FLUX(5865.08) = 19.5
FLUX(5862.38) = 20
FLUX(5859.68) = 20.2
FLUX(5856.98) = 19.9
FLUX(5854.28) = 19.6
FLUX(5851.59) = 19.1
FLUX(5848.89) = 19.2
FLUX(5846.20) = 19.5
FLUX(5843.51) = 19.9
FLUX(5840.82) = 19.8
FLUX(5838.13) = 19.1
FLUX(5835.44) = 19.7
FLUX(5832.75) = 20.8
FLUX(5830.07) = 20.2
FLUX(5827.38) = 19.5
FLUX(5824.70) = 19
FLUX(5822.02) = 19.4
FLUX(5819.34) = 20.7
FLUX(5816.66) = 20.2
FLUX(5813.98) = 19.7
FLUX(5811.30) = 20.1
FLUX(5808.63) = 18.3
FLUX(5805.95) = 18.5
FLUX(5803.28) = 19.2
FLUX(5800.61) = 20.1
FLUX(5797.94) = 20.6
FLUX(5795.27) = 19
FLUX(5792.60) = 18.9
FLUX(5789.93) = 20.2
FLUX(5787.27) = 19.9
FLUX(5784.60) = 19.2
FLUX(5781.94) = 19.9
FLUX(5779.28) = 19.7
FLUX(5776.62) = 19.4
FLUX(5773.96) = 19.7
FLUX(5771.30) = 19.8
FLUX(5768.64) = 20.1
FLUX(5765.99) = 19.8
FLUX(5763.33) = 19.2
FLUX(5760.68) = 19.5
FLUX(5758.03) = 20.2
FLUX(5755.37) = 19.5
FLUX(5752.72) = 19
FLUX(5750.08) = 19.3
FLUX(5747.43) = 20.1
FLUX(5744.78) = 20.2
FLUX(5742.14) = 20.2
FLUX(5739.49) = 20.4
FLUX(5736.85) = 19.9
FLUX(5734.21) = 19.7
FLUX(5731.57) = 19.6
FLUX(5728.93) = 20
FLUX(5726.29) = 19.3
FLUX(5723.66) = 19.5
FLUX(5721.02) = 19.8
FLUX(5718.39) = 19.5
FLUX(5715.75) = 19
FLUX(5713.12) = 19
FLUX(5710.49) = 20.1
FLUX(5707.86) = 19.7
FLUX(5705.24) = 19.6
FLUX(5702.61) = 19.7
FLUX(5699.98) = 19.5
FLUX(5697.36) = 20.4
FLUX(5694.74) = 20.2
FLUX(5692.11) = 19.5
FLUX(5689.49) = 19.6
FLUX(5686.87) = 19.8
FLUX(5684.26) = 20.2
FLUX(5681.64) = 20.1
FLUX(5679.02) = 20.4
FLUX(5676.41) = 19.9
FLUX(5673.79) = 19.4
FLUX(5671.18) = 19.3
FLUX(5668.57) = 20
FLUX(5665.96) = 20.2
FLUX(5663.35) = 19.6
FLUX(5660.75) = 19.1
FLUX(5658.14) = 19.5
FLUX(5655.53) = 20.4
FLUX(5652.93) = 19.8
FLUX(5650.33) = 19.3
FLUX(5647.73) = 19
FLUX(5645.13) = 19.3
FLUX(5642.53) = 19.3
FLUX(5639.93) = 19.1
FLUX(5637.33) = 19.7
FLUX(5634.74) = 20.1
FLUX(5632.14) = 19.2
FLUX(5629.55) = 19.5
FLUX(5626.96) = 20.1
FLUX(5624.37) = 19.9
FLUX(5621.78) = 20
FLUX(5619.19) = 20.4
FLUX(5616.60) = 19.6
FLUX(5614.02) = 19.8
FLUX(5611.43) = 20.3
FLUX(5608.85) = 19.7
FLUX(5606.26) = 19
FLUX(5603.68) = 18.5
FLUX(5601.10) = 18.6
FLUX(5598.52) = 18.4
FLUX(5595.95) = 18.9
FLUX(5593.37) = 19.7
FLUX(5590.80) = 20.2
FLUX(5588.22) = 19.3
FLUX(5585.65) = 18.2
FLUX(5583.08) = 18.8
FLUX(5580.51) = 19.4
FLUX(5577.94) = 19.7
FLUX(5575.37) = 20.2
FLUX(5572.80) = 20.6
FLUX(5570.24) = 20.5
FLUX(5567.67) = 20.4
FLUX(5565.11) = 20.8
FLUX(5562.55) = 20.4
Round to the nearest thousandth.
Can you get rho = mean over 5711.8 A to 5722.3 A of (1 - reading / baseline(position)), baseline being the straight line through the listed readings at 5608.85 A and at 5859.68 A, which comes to 0.030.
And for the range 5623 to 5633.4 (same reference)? 0.003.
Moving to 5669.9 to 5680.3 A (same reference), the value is 0.004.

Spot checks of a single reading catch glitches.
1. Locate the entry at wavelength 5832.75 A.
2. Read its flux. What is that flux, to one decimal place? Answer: 20.8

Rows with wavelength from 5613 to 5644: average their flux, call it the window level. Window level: 19.7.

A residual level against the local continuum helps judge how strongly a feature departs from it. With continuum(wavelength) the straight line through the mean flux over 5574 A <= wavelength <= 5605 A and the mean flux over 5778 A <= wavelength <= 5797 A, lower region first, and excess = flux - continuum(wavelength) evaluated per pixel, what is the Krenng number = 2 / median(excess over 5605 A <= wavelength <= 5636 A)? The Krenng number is 3.2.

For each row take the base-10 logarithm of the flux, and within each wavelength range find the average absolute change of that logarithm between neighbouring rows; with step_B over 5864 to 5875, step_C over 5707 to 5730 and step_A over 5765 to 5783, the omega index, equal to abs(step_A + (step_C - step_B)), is 0.009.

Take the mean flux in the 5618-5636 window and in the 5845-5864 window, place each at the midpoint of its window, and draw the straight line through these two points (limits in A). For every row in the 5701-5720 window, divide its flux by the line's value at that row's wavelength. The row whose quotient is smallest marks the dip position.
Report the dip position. 5713.12 A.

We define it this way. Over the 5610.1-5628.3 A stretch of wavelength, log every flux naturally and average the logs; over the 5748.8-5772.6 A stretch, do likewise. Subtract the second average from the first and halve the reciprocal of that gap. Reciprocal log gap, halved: 24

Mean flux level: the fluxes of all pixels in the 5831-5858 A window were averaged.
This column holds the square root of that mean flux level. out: 4.43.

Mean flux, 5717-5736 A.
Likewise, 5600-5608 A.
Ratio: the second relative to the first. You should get 0.95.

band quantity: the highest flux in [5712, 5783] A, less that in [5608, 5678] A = 0.00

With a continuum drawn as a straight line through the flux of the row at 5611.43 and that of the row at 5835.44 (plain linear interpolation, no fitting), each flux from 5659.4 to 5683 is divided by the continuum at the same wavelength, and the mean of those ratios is 0.982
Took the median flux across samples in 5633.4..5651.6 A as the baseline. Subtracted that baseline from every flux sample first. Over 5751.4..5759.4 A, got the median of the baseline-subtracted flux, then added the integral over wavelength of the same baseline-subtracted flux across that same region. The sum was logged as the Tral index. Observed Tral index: 2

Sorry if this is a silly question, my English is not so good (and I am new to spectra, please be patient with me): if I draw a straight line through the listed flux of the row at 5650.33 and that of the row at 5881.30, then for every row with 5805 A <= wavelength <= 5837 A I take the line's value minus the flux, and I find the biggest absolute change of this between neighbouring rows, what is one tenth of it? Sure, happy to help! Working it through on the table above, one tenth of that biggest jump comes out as 0.180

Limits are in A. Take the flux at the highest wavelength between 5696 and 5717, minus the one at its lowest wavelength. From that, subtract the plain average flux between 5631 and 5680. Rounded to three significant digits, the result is -21.0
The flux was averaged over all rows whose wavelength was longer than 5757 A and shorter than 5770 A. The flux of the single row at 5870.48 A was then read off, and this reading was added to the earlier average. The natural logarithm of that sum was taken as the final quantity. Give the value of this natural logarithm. 3.67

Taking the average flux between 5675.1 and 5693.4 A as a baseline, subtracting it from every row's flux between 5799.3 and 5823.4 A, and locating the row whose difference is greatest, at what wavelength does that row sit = 5819.34 A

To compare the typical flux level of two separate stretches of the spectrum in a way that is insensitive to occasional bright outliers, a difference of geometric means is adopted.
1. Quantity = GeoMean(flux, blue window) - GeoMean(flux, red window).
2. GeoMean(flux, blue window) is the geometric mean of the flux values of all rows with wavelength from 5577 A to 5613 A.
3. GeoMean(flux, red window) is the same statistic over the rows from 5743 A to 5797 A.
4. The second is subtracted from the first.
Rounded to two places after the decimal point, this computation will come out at -0.44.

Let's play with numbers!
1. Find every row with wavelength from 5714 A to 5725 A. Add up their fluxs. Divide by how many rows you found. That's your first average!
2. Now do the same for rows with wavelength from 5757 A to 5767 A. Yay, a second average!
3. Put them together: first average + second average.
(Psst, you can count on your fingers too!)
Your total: 39.1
